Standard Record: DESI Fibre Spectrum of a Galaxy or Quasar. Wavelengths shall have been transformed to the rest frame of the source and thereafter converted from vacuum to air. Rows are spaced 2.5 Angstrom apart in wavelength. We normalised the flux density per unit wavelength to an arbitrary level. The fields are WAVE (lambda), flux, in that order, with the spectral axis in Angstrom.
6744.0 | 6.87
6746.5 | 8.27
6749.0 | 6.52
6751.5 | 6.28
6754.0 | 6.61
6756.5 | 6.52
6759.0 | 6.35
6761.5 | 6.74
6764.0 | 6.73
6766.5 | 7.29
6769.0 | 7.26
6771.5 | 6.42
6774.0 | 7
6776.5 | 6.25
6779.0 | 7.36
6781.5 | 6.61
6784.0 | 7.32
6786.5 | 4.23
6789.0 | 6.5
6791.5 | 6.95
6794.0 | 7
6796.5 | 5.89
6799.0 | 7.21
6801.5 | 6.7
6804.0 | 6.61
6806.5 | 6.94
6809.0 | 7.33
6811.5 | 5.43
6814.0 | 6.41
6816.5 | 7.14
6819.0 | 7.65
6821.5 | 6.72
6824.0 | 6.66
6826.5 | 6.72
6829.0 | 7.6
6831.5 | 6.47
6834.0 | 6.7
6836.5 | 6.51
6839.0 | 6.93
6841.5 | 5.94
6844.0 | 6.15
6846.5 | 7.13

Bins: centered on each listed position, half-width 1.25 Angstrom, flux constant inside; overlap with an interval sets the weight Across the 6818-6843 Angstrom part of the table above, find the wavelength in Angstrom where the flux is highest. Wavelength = 6819.0 Angstrom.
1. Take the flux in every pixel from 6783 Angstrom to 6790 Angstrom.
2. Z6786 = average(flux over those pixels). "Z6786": 6.0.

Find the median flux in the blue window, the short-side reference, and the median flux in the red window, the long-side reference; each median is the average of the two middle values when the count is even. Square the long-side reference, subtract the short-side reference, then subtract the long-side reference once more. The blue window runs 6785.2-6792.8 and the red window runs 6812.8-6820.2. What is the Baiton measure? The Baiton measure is 37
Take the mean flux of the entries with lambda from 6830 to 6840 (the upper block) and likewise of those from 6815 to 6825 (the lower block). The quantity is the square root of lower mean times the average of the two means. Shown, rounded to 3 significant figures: 6.94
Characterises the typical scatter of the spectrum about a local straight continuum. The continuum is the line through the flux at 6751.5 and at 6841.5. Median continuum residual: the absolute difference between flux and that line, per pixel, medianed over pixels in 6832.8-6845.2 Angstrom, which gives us 0.55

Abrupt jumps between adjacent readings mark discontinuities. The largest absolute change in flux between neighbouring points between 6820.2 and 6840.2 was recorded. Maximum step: 1.1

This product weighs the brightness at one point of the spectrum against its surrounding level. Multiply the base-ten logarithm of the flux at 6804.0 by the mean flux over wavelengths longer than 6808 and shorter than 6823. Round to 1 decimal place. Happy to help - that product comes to 5.6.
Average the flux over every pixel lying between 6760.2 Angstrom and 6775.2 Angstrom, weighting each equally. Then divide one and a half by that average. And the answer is 0.217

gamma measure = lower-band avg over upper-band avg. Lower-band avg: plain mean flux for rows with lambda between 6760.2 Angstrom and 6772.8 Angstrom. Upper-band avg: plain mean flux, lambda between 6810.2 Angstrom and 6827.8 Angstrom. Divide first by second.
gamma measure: 1.03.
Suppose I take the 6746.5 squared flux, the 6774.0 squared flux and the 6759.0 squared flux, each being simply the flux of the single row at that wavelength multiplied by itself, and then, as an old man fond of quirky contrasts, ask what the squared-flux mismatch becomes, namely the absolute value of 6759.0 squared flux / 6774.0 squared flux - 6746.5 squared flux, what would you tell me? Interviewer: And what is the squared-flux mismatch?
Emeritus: 67.6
